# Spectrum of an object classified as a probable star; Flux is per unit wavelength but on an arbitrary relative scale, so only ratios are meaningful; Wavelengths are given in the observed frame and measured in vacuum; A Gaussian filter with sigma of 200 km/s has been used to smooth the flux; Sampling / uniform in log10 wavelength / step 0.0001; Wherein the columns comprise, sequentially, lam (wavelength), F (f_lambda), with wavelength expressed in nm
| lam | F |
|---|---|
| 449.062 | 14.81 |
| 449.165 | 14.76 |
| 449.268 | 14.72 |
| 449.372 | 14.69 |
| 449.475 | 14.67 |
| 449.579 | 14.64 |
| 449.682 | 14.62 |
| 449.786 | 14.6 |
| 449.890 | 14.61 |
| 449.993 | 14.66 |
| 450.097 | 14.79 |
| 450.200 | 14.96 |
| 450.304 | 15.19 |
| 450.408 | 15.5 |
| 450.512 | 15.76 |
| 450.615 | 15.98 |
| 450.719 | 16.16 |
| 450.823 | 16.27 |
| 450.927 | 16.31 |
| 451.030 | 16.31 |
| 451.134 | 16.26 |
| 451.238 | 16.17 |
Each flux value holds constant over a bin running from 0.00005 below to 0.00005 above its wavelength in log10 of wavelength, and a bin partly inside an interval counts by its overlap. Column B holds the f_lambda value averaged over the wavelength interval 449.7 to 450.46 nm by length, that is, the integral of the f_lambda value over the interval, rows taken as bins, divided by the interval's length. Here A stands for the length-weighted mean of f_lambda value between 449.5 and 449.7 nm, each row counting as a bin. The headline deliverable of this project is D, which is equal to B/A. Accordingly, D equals 1.02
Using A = 14.6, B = 14.9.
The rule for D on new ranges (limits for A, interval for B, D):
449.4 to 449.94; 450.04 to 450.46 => 1.03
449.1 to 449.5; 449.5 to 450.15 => 0.99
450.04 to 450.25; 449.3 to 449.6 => 0.98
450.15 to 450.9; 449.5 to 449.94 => 0.93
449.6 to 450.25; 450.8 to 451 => 1.11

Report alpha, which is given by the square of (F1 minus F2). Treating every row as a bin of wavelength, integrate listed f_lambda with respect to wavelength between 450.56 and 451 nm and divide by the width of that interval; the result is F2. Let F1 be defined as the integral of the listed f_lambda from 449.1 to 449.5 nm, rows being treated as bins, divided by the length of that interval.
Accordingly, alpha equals 2.2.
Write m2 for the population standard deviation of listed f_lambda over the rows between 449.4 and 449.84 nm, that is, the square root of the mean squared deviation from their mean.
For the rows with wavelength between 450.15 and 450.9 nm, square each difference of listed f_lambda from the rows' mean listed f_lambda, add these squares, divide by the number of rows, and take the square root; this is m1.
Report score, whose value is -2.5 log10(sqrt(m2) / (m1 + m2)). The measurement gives 1.2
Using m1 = 0.46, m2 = 0.03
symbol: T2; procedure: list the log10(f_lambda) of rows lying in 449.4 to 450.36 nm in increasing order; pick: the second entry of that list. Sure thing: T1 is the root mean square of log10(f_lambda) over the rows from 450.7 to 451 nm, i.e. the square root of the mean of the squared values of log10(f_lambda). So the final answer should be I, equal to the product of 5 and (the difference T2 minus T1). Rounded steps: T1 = 1.211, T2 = 1.16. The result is -0.2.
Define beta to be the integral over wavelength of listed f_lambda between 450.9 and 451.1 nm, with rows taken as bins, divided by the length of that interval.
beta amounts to 16.4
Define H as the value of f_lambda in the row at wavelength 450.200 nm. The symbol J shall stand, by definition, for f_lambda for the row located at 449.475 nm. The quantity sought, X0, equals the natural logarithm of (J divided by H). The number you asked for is -0.020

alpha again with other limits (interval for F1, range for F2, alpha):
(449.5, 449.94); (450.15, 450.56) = 0.5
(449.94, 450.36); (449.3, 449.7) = 0.1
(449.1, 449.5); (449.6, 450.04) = 0.0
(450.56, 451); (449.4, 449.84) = 2.5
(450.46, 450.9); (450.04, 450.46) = 0.9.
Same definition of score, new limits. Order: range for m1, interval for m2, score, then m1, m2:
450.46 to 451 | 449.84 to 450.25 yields -0.1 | 0.20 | 0.14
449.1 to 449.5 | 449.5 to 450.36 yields -0.7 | 0.03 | 0.20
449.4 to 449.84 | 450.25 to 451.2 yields -0.5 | 0.03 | 0.38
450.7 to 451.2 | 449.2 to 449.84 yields -0.8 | 0.05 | 0.04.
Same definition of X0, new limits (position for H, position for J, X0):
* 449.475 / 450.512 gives 0.072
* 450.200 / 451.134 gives 0.083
